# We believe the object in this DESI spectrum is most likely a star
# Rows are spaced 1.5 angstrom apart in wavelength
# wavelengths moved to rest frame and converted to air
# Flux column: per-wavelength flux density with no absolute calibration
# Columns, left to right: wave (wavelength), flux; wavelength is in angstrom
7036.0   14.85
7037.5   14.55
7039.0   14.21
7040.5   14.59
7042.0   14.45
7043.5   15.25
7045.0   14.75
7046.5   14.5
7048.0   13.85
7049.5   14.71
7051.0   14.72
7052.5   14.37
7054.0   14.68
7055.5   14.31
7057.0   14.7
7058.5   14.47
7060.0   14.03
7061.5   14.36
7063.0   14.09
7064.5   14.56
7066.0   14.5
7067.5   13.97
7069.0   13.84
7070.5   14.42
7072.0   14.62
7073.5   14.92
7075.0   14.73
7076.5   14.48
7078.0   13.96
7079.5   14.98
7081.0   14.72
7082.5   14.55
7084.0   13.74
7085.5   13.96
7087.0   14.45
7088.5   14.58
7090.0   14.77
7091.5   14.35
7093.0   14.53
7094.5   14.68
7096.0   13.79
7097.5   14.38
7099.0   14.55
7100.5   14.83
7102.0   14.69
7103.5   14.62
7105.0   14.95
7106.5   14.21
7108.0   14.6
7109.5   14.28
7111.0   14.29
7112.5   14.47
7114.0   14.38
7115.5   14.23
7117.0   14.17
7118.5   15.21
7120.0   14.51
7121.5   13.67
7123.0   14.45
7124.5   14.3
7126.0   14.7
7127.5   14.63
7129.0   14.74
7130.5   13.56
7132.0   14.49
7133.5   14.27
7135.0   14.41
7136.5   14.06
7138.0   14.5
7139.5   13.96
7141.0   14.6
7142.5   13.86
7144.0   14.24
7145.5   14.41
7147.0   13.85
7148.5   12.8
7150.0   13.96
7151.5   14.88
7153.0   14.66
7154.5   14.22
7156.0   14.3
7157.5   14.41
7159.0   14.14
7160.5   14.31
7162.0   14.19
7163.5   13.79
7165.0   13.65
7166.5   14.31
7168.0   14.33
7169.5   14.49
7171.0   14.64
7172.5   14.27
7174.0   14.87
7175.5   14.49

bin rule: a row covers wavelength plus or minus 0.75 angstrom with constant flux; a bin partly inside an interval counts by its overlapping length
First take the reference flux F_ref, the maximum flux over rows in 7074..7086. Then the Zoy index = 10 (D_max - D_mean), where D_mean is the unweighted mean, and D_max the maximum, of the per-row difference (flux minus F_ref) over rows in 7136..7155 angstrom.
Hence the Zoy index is 7.3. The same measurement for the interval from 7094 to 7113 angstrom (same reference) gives 4.6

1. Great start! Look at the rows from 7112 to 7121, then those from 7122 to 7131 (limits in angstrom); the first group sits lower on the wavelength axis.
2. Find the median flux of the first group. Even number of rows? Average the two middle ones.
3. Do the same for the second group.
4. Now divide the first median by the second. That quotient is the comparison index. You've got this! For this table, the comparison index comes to 0.99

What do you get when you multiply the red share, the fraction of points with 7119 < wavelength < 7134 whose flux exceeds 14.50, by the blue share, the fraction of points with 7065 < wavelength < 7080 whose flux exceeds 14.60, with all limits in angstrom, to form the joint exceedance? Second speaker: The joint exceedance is 0.16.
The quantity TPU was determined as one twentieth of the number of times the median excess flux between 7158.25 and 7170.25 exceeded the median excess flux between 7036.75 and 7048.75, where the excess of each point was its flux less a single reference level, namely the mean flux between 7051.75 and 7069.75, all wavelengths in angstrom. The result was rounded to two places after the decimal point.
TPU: -0.02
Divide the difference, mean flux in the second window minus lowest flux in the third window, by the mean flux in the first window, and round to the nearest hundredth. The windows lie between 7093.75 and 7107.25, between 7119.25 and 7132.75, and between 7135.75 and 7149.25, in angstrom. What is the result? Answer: 0.11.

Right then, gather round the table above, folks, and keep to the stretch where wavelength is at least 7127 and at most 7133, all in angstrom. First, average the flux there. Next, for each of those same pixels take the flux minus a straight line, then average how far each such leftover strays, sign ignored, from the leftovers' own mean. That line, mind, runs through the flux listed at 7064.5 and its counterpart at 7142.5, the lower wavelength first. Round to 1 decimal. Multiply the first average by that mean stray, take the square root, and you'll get 2.4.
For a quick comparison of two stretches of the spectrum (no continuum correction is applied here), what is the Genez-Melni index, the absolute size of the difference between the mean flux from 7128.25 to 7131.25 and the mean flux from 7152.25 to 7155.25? 0.29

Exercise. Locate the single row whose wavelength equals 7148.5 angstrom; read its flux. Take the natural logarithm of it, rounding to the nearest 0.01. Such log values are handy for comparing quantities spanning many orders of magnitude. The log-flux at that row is 2.55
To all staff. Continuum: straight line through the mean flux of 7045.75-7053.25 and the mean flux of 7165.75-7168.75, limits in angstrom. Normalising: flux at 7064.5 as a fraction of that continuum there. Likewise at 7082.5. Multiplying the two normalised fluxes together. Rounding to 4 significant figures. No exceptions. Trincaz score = 1.021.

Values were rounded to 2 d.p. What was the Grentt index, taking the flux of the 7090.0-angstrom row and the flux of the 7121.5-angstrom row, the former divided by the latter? 1.08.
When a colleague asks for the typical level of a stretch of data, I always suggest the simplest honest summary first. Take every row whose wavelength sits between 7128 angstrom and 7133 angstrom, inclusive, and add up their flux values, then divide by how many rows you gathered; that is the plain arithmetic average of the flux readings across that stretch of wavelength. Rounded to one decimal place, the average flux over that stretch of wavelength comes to 14.3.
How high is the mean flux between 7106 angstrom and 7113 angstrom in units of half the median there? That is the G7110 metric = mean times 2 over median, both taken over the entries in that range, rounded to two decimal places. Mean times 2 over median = 2.01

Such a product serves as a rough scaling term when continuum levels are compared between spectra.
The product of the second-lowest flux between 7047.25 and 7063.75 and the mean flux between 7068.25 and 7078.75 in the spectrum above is 202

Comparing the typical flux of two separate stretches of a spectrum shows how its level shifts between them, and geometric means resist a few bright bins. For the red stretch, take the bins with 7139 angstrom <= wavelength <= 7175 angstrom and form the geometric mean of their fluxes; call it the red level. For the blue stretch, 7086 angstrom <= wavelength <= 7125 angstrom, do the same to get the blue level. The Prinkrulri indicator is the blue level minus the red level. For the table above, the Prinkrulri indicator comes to 0.25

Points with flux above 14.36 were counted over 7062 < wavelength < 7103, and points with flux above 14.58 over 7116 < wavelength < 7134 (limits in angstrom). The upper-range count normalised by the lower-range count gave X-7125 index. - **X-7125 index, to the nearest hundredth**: 0.21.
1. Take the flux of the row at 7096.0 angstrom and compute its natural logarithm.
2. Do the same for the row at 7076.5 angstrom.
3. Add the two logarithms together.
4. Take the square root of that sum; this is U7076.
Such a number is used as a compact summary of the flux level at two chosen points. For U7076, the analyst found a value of 2.30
